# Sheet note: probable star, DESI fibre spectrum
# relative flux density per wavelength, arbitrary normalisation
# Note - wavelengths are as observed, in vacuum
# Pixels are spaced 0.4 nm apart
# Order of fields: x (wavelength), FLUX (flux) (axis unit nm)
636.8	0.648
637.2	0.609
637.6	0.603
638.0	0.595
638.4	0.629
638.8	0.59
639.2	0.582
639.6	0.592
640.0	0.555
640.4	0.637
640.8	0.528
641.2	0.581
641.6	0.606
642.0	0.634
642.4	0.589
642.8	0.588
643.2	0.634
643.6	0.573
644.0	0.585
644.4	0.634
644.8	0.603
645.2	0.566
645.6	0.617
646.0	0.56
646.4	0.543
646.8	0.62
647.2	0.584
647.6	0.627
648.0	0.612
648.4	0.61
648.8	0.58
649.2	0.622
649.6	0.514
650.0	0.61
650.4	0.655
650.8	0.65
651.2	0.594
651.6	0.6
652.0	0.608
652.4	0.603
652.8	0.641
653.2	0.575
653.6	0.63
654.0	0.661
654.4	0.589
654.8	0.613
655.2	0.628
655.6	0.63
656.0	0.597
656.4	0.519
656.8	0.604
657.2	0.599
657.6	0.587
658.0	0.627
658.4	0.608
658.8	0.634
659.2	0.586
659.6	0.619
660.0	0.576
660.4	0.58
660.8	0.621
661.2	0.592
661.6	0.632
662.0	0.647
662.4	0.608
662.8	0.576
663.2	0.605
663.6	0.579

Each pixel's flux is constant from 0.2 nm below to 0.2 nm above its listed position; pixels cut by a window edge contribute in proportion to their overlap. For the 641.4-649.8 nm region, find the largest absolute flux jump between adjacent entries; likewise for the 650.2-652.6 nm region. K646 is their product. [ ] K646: 0.0060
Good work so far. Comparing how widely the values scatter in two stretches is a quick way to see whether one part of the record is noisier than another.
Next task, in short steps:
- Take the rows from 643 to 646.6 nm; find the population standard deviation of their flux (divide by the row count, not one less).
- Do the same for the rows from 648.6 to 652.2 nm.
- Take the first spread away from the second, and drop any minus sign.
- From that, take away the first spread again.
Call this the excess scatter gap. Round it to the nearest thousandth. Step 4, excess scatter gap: -0.023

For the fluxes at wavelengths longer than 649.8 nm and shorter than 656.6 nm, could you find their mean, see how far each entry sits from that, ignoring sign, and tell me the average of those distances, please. 0.025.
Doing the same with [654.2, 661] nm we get 0.021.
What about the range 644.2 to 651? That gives 0.030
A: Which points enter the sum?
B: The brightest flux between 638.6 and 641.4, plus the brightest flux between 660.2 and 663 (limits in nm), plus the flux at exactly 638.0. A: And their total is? 1.88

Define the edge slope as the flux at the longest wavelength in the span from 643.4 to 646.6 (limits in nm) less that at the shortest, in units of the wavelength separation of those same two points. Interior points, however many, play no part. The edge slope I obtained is -0.011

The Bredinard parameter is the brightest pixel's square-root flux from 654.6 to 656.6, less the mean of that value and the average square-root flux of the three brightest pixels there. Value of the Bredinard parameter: 0.0020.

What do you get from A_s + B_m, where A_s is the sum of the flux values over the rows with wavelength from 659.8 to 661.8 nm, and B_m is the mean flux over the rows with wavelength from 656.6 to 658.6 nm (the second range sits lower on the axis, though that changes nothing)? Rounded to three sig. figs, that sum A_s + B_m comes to 3.61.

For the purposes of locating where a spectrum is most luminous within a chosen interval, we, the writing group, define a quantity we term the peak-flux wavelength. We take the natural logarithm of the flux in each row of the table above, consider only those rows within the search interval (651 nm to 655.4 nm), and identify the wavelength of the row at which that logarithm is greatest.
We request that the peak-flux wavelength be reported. 654.0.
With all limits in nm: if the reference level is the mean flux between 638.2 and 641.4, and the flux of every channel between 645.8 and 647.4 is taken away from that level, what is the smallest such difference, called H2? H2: -0.033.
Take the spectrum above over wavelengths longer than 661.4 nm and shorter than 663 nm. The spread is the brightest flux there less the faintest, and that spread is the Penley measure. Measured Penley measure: 0.071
